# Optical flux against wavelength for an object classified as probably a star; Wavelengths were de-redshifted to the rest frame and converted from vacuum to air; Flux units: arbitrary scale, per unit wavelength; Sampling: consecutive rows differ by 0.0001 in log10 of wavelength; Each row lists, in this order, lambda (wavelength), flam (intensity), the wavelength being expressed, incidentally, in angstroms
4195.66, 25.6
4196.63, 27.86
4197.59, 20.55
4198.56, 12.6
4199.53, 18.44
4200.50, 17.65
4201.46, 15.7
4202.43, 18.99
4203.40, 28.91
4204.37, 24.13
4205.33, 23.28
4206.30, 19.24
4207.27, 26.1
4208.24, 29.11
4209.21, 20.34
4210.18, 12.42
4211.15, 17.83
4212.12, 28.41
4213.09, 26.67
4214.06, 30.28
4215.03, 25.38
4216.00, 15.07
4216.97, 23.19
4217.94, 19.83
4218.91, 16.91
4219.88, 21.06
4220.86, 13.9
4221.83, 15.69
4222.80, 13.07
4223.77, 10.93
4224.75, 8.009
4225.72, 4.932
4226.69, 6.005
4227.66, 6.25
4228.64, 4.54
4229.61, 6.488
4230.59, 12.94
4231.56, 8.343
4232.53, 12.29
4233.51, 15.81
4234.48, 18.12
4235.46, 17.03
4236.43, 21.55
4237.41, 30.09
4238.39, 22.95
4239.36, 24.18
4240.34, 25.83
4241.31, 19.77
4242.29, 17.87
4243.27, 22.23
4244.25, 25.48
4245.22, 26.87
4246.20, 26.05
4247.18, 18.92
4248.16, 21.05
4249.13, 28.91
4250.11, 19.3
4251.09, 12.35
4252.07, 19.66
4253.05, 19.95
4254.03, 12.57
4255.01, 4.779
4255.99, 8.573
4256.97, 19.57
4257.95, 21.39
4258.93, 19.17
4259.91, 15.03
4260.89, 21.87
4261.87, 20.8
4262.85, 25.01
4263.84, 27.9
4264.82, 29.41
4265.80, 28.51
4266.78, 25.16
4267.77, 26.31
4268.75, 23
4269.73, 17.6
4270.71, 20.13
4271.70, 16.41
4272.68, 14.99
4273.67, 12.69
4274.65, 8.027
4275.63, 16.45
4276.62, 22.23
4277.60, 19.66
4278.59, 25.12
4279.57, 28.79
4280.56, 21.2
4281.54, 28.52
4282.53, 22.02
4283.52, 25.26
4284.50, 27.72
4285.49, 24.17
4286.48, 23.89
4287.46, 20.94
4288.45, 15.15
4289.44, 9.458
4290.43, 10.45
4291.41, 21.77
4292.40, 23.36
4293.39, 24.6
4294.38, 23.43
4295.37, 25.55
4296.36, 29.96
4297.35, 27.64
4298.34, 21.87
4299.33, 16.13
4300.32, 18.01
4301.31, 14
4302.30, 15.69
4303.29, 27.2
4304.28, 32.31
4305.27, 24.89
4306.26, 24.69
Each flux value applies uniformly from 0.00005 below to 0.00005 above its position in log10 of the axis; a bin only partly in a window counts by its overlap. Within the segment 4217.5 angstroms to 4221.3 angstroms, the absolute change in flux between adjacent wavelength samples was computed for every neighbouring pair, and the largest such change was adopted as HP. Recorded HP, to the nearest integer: 7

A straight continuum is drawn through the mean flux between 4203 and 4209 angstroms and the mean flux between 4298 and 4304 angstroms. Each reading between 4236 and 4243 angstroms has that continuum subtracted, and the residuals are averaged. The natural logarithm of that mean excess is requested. -1.3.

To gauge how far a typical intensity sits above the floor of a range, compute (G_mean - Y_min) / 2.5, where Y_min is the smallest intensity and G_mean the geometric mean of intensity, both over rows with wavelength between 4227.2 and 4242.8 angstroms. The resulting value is 4.0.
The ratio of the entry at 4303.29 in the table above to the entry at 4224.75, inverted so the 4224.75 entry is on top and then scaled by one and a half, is 0.4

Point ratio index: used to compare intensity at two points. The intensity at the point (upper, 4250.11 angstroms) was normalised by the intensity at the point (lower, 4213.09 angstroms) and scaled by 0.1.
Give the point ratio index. 0.072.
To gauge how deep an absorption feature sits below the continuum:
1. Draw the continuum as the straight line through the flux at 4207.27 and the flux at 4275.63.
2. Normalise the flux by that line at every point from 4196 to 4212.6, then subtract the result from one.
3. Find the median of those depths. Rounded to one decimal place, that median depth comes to 0.3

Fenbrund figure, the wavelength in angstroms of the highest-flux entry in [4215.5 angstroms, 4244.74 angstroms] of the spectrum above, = 4237.41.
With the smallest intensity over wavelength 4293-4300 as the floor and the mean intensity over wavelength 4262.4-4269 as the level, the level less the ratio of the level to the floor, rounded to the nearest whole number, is 25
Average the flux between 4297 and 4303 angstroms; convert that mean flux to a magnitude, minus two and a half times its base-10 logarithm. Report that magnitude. -3.19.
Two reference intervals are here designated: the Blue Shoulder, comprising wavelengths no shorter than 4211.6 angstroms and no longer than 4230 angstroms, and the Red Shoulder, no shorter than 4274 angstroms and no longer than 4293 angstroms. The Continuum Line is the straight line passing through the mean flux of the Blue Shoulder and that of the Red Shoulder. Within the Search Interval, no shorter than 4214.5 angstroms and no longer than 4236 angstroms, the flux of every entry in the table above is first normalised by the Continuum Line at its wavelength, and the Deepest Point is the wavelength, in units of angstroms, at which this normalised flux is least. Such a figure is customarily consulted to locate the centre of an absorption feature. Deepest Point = 4228.64 angstroms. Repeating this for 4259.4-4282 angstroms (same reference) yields 4274.65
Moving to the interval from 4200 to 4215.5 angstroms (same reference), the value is 4210.18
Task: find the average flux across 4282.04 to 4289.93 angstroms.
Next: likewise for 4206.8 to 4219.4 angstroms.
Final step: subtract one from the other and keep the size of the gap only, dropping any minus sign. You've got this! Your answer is 1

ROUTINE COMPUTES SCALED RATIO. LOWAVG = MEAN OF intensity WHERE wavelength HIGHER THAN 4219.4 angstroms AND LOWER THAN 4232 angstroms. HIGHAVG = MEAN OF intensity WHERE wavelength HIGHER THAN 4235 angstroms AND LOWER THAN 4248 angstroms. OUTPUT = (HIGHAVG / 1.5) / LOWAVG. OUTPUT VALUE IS 1.51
